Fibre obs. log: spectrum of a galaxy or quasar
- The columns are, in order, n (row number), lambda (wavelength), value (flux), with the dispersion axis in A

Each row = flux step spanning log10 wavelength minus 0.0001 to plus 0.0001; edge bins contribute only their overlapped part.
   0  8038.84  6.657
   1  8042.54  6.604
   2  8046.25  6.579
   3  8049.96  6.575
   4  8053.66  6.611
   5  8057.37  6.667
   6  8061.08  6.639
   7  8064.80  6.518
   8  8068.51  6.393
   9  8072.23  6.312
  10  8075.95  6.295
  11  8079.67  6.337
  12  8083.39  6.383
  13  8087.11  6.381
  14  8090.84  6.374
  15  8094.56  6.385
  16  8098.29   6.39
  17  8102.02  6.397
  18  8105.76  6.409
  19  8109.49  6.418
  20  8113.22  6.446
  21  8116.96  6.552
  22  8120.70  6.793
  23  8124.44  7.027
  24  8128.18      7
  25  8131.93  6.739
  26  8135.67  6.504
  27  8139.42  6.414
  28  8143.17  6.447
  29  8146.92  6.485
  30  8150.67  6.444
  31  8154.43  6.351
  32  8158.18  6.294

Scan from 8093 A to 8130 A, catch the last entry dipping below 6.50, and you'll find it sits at 8113.22 A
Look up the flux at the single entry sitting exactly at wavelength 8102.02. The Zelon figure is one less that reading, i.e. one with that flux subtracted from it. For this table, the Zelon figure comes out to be -5.40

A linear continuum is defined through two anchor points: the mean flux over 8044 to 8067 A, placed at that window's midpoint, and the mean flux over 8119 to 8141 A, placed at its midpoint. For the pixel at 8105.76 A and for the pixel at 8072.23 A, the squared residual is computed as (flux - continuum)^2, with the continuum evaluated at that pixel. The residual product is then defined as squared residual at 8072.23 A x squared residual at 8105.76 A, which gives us 0.0085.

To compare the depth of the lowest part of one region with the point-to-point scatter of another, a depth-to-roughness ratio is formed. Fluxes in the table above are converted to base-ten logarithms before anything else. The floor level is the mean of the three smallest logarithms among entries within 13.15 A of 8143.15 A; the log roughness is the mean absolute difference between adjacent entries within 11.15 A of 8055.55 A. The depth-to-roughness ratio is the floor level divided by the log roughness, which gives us 250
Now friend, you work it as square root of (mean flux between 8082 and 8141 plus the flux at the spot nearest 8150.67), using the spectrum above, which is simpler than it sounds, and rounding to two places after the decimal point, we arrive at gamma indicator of 3.60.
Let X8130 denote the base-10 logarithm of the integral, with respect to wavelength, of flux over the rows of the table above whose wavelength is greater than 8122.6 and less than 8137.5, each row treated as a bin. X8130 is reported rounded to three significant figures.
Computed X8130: 2.01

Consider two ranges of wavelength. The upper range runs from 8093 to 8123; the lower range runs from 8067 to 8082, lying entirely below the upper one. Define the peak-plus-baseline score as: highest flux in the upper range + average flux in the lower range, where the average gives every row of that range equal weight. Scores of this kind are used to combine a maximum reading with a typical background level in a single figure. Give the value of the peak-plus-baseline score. 13.1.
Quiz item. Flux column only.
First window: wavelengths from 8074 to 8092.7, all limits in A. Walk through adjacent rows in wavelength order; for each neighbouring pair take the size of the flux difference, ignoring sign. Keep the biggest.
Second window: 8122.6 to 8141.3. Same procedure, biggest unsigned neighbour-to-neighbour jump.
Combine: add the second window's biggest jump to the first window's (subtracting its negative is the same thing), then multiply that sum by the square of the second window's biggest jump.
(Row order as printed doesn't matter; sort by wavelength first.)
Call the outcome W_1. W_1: 0.021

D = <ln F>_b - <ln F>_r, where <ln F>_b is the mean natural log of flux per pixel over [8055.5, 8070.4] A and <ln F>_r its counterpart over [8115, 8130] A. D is -0.043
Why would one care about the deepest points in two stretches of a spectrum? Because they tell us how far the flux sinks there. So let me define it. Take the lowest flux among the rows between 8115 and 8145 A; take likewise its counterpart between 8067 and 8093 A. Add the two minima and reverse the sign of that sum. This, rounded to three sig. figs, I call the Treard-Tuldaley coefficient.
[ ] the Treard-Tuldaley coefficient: -12.7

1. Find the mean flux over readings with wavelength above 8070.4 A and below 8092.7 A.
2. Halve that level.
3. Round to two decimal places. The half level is 3.17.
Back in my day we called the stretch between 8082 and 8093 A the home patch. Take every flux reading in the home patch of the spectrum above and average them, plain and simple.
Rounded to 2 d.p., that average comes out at 6.38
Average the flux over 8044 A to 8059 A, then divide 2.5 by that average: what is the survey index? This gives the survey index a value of 0.378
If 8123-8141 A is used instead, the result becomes 0.371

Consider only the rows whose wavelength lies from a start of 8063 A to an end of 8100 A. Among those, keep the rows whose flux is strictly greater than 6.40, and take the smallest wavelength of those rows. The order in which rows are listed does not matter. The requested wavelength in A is 8064.80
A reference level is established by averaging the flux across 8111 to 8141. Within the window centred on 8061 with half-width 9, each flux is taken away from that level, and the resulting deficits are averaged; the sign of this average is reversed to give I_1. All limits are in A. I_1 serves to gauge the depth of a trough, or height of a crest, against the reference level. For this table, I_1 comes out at -0.12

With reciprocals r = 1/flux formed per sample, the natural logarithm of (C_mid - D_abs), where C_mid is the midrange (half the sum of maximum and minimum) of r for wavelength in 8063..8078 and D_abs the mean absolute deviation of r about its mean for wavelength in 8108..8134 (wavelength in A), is -1.89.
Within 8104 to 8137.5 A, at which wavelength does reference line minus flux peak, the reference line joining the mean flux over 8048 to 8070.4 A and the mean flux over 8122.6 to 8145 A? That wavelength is 8105.76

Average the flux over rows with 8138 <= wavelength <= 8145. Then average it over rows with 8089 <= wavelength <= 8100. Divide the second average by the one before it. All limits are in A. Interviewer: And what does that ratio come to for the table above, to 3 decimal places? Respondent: 0.993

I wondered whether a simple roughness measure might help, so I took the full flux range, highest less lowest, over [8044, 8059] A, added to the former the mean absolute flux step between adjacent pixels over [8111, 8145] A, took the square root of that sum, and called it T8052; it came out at 0.50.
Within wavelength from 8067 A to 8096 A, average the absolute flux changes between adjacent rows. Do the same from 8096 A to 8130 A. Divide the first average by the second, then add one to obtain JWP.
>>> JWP 1.35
